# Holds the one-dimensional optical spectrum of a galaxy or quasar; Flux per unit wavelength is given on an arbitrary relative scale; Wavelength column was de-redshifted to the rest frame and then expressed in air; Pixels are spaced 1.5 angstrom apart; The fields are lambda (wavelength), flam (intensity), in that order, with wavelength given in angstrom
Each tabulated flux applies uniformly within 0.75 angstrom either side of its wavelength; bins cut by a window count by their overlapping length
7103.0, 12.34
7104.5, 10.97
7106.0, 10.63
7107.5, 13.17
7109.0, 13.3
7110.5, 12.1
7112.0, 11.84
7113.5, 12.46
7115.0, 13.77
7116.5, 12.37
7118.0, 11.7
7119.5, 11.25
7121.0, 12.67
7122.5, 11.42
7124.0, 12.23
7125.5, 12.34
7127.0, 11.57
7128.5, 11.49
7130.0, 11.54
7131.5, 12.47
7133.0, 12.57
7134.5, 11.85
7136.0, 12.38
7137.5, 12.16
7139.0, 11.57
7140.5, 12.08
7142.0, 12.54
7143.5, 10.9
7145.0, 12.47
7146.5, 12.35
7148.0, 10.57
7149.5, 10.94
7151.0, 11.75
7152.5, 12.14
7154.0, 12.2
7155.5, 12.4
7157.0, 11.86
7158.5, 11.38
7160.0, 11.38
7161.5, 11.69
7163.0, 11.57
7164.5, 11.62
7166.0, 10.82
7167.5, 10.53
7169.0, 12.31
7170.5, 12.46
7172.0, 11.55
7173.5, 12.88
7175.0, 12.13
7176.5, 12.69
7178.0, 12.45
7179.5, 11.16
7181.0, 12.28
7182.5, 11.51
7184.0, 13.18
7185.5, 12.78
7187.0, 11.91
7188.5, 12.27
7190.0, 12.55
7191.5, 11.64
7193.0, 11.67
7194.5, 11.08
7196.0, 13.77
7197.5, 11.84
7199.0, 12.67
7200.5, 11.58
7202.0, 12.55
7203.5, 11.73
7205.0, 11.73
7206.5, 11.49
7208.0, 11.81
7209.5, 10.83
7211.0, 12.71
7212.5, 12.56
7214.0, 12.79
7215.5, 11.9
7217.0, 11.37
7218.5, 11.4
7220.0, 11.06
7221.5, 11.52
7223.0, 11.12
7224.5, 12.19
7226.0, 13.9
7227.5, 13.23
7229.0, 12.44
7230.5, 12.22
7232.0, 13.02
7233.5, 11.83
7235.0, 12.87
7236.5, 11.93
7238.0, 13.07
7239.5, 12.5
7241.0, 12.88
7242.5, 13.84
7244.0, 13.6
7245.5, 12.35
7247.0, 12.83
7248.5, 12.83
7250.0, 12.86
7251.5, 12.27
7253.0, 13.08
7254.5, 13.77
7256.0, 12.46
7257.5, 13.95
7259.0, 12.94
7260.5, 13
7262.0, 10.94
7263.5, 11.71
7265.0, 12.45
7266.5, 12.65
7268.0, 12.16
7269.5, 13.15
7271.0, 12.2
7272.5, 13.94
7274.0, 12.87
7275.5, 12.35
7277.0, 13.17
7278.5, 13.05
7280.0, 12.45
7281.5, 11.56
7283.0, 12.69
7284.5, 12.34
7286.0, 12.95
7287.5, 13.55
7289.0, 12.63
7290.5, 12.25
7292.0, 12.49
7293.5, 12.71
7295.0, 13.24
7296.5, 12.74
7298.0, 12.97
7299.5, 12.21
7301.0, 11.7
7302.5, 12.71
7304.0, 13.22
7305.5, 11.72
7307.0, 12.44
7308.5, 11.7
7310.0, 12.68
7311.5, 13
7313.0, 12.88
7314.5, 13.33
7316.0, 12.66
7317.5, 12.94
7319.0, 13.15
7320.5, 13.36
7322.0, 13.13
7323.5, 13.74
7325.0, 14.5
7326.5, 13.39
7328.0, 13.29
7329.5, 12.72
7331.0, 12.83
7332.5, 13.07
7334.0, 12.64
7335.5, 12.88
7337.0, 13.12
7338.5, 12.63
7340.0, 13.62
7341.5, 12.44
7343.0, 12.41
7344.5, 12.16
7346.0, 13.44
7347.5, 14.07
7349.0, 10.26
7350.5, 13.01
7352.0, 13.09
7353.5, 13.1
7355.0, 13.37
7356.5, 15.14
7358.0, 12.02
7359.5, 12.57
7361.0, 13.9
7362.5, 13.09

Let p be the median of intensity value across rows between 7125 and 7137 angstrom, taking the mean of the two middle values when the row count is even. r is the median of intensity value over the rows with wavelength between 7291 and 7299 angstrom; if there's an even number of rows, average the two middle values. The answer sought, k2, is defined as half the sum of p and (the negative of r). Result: -0.32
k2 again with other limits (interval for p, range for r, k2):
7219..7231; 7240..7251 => -0.33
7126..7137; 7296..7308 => -0.36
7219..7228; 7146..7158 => -0.07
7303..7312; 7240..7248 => -0.16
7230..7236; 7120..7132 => 0.32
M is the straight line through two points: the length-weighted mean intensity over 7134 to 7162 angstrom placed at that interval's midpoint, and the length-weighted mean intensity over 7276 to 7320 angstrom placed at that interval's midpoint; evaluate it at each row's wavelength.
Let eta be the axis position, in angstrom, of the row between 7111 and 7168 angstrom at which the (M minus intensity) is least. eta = 7115.0 angstrom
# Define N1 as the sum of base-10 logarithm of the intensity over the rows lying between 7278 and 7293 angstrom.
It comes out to 11.0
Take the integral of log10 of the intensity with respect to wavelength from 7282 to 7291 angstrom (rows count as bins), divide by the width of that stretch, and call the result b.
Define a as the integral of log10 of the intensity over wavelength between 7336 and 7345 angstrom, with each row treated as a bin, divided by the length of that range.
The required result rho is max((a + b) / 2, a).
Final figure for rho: 1.11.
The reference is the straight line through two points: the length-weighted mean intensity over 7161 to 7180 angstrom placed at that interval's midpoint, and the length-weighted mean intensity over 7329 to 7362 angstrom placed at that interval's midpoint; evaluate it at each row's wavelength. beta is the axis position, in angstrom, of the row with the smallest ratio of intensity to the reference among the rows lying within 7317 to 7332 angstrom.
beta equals 7329.5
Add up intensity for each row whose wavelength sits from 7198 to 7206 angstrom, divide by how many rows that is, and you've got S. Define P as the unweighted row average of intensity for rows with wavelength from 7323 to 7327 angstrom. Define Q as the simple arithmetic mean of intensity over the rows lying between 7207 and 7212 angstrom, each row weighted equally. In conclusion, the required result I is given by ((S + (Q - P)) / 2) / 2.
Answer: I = 2.49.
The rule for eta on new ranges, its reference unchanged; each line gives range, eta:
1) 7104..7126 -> 7115.0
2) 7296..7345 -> 7325.0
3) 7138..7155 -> 7142.0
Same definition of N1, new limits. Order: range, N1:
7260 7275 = 11.0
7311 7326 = 11.2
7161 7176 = 10.7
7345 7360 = 11.1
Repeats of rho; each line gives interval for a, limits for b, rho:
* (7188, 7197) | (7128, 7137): 1.08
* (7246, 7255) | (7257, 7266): 1.11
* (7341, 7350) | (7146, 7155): 1.09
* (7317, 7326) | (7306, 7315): 1.13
